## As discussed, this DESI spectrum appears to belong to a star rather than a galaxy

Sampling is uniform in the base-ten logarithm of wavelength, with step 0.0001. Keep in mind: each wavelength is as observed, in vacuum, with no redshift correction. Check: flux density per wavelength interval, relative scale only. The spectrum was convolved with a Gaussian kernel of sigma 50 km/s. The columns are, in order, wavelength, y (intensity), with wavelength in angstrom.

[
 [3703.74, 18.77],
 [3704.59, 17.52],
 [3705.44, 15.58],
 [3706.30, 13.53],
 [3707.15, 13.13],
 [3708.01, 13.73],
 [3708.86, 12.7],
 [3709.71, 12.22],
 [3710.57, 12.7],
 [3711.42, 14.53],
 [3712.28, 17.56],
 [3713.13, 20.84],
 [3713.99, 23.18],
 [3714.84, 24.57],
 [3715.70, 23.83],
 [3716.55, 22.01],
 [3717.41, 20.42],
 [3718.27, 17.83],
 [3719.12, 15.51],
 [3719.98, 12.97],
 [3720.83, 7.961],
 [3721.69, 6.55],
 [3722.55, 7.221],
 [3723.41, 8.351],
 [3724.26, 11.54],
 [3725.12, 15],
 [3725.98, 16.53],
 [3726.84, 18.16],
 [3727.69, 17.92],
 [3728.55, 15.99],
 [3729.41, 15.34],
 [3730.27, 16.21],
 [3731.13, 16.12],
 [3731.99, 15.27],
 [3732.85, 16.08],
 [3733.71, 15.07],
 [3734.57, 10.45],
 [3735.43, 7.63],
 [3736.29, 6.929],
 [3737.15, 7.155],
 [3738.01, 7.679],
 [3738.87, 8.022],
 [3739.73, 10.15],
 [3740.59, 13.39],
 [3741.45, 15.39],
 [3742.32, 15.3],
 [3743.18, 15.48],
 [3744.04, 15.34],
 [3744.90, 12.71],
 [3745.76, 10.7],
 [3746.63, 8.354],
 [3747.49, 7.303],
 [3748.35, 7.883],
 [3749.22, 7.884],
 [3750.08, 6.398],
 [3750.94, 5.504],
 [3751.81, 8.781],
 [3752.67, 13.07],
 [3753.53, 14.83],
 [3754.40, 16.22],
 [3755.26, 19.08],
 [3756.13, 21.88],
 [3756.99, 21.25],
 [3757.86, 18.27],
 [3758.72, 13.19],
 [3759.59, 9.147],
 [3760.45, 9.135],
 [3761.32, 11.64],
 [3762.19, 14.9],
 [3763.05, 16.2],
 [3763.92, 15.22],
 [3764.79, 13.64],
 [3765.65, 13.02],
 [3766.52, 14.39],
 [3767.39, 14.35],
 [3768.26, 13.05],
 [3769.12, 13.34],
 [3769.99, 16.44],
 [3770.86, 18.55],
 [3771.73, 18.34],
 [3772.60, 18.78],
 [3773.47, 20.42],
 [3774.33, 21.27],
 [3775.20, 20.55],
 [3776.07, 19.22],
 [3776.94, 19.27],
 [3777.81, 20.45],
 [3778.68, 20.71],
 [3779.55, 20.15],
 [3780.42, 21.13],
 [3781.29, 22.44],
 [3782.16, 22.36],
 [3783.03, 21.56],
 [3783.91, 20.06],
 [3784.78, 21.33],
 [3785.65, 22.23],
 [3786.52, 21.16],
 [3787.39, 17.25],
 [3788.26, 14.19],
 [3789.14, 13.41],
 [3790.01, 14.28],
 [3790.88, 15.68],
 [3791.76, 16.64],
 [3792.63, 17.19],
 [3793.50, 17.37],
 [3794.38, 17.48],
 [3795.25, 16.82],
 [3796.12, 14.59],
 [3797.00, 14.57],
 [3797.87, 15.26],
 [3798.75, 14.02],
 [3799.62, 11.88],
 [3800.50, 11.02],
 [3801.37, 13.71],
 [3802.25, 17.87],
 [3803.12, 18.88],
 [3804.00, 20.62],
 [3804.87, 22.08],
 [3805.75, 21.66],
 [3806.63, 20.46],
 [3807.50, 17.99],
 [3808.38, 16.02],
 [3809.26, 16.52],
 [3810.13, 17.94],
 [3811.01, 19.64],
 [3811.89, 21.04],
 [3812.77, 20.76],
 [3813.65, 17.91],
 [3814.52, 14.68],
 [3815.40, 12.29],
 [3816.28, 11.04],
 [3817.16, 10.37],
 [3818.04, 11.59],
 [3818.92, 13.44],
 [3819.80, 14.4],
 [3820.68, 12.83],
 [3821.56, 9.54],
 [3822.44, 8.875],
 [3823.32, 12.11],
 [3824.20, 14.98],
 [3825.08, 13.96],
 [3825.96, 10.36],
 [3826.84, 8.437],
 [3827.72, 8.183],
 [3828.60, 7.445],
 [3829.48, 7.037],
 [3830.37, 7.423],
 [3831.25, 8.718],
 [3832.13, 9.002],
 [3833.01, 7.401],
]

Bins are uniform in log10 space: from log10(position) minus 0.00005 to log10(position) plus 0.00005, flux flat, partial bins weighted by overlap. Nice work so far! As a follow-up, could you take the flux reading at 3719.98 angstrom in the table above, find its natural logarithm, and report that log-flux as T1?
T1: 2.56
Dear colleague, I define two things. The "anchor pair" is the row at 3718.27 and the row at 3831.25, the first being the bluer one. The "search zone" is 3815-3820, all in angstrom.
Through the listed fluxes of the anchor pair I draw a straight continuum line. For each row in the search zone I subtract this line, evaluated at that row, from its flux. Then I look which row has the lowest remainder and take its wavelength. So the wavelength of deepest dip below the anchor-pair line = 3817.16 angstrom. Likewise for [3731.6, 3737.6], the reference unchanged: 3736.29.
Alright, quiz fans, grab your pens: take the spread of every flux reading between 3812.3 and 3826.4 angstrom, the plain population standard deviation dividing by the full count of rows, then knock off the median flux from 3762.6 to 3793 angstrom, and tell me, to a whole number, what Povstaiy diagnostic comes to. -16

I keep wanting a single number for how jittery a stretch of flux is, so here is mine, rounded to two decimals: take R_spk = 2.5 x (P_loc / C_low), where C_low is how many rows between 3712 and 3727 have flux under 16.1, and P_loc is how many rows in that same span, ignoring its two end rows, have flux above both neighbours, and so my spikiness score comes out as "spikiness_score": 0.31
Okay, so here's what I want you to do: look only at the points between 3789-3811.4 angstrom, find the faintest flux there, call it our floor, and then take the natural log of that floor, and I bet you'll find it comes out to 2.4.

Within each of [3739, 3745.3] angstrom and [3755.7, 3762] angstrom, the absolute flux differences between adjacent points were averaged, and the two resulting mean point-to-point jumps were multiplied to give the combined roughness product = 3.5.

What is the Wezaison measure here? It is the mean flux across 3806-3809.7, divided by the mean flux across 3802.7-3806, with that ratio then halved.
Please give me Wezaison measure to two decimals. 0.43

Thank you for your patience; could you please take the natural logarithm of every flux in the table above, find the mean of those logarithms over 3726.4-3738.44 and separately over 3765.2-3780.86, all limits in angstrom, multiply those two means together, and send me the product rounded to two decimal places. 7.27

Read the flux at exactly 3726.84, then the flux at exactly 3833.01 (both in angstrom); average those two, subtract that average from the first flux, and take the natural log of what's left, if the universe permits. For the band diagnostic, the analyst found 1.7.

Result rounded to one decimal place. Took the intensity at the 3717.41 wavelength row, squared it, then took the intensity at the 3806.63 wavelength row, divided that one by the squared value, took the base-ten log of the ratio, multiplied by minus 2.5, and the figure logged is 3.3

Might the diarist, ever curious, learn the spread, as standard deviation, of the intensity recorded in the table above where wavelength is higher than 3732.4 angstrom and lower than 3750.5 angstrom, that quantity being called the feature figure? 3.5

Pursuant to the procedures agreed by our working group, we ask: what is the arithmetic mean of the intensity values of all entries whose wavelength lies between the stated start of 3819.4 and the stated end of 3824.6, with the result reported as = 12.1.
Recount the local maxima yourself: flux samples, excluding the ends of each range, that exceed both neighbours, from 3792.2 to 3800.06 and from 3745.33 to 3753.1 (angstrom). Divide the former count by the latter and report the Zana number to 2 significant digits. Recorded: 2.0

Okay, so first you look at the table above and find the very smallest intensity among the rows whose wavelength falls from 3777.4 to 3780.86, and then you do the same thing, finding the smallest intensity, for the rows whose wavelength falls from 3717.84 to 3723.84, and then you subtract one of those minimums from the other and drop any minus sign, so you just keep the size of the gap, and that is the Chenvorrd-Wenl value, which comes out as 13.6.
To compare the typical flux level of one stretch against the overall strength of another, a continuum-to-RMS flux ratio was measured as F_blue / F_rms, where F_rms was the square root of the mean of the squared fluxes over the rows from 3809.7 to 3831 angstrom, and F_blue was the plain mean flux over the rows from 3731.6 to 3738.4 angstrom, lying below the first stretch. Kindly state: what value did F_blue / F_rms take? 0.80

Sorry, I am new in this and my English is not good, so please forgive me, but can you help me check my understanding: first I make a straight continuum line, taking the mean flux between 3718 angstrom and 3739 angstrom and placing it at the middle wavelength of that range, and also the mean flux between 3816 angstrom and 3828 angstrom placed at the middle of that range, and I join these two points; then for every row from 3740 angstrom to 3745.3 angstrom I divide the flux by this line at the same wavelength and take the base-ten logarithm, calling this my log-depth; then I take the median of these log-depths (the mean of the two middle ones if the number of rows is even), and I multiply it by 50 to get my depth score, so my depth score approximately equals 4.6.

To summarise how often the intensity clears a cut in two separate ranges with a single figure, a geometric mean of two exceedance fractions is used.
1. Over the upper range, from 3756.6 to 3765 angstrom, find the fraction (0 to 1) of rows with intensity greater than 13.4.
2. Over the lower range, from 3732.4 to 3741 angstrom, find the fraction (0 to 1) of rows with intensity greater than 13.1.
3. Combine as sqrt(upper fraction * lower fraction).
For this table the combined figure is 0.42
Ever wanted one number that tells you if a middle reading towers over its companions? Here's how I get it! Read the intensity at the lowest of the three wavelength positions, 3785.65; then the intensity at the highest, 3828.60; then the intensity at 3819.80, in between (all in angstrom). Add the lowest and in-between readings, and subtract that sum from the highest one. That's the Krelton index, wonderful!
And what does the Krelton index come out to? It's -29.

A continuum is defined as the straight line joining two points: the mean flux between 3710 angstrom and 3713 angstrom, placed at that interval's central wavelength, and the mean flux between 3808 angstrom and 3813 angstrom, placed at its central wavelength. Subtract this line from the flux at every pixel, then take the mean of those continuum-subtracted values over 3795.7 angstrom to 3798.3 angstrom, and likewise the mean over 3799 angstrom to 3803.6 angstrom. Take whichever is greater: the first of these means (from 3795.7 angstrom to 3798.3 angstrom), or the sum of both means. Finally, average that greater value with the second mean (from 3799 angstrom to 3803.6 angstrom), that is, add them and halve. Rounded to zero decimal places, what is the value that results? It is -3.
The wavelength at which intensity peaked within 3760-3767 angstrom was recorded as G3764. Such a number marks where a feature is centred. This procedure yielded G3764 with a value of 3763.05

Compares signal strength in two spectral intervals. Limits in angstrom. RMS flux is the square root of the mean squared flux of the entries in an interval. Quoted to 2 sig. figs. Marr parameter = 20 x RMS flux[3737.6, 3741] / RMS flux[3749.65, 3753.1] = 23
